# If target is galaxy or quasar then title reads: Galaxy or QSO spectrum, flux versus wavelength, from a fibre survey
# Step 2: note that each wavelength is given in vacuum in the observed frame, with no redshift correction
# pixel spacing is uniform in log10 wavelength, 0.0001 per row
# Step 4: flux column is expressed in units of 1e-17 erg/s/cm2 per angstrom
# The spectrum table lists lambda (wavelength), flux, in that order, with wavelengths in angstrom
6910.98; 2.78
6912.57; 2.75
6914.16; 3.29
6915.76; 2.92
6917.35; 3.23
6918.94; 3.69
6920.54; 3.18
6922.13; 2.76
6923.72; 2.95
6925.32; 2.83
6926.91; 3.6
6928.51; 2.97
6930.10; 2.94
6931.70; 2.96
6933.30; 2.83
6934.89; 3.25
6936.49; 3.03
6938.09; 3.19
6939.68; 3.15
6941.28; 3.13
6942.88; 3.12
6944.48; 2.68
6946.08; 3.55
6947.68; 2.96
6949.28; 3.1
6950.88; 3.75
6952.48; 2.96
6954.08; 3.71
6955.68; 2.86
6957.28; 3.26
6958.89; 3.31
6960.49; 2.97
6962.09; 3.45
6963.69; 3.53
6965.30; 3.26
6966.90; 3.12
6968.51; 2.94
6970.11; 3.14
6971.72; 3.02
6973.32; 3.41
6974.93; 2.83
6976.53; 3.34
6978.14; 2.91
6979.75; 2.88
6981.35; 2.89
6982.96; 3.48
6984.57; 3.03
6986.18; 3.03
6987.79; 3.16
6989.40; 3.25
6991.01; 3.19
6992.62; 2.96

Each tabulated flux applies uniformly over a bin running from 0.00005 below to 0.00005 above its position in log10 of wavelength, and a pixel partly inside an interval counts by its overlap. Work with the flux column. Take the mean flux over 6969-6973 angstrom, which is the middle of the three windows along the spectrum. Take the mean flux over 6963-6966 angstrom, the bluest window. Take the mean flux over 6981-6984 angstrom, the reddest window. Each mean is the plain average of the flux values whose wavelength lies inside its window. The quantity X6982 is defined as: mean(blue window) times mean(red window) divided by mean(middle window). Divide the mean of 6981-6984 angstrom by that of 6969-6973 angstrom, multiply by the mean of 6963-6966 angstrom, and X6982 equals 3.5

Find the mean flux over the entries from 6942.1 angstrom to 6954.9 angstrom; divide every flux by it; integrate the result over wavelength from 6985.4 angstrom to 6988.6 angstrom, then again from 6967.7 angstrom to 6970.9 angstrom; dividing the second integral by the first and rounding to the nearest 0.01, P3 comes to 0.98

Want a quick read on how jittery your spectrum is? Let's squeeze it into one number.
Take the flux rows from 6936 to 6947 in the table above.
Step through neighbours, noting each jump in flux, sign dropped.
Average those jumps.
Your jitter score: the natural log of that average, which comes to -1.36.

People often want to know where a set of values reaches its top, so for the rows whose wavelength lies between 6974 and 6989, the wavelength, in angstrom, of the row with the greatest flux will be 6982.96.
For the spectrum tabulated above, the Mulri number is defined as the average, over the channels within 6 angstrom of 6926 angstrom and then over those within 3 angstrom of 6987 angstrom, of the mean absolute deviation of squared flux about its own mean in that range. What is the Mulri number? 0.86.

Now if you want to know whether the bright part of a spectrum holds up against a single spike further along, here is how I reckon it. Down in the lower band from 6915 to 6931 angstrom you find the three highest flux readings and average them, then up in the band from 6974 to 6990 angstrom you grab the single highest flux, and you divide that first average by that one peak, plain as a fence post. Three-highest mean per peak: 1.01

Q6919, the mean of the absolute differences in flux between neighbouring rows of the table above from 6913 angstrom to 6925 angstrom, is 0.4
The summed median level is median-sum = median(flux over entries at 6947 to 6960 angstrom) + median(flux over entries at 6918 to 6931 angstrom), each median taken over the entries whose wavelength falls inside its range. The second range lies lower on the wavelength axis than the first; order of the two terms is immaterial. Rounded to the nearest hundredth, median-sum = 6.14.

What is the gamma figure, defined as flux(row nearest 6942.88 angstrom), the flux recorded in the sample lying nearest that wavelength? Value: 3.12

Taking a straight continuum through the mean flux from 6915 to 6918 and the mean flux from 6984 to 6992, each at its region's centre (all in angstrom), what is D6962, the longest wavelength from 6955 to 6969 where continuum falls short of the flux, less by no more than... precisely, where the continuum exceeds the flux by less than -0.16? 6963.69 angstrom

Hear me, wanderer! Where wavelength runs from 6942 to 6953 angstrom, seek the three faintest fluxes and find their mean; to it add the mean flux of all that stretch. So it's 6.03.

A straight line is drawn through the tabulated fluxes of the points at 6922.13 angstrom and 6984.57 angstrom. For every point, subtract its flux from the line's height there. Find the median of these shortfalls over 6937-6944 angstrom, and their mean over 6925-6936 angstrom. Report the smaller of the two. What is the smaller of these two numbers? -0.301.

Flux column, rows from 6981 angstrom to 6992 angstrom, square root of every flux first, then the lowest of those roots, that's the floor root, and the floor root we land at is 1.70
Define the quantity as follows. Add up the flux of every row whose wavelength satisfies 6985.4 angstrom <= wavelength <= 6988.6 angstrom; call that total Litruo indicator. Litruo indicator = 6.2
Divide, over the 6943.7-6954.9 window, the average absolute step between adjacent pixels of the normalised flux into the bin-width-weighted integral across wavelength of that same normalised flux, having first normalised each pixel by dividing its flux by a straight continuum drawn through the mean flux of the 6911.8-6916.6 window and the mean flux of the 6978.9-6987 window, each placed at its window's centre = 58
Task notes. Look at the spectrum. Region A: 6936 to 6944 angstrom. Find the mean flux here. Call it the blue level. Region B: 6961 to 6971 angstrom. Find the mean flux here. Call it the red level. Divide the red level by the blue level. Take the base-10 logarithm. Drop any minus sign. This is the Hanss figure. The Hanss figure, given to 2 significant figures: 0.016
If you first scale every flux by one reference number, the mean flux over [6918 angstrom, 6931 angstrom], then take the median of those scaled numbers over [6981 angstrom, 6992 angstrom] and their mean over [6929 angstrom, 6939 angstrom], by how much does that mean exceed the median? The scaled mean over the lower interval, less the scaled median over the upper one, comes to -0.04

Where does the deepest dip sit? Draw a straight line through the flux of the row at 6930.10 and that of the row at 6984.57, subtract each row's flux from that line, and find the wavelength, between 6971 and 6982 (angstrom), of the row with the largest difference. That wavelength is 6974.93 angstrom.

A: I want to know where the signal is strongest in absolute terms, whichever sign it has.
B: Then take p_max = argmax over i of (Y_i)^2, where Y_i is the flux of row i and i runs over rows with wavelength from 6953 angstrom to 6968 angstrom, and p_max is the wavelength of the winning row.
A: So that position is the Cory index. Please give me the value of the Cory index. 6954.08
